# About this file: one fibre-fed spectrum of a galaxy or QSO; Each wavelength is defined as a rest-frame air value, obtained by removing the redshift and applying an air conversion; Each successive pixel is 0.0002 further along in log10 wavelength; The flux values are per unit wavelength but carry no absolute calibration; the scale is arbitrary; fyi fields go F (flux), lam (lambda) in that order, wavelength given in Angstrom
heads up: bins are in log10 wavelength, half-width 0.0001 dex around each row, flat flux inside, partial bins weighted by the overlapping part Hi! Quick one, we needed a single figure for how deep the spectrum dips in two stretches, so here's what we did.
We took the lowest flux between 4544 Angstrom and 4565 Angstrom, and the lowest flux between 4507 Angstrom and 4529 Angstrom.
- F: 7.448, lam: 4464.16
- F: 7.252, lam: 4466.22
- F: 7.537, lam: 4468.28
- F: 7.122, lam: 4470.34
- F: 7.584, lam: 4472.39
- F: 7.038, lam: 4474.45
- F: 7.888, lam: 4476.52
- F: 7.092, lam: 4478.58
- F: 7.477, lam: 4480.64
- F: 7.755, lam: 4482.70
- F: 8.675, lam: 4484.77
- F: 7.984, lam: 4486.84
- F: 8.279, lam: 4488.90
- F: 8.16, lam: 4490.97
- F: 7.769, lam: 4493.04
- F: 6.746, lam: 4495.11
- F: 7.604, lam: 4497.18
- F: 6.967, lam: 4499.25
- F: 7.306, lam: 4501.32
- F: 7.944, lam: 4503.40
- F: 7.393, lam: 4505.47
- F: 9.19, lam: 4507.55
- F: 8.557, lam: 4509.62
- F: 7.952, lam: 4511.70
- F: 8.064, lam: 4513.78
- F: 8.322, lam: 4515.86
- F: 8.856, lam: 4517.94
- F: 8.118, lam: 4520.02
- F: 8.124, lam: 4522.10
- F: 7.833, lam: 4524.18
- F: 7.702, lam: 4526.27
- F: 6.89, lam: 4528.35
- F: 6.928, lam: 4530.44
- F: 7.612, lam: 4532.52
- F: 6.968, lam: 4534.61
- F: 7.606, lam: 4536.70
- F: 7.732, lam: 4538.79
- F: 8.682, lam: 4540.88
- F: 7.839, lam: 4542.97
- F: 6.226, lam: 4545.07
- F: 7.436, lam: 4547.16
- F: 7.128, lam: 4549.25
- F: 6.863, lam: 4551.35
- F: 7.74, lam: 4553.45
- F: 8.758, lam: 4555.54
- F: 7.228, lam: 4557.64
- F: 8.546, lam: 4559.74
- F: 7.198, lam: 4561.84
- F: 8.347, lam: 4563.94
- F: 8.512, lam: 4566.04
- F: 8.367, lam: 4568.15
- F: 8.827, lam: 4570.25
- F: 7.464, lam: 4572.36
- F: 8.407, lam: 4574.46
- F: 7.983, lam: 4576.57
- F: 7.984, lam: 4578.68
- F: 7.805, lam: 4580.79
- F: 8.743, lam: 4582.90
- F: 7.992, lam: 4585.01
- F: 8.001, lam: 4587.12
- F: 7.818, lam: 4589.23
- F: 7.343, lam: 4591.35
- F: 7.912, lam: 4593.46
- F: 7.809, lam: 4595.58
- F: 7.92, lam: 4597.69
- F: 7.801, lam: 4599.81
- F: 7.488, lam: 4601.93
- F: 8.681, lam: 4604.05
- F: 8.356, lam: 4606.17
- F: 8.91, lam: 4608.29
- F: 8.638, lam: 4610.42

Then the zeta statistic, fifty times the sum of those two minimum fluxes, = 656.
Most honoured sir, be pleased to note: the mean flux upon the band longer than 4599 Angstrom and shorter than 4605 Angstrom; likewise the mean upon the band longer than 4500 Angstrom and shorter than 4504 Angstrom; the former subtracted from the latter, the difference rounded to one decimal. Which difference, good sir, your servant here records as -0.4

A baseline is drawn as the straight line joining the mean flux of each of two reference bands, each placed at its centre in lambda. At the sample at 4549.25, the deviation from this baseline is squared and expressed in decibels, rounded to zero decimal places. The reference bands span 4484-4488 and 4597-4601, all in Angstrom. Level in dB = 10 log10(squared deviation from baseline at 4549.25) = -1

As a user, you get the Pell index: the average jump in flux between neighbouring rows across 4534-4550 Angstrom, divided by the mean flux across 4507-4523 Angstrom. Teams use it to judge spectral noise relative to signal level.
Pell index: 0.097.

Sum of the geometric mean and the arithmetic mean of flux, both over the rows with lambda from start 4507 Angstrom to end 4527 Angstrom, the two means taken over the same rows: 16.5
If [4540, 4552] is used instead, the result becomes 14.7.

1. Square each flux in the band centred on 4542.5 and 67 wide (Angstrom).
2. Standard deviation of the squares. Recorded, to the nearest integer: 10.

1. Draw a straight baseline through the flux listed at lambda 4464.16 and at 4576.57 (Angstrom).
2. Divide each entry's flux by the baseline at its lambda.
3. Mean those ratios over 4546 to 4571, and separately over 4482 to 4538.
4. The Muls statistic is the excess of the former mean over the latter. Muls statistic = -0.02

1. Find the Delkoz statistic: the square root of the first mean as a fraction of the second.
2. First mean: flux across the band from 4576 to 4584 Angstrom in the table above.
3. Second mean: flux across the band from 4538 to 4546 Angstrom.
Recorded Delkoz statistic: 1.03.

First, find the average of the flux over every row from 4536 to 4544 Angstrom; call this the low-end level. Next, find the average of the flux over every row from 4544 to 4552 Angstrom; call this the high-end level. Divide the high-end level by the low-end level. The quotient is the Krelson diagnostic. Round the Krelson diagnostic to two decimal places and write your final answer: 0.87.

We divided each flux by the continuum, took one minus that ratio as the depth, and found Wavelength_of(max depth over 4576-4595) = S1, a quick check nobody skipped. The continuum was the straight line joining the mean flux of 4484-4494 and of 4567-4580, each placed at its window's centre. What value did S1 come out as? 4591.35 Angstrom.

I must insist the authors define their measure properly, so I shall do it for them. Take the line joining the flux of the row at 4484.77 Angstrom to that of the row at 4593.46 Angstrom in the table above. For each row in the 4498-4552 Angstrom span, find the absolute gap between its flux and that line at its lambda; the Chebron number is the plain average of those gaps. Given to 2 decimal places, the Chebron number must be 0.81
